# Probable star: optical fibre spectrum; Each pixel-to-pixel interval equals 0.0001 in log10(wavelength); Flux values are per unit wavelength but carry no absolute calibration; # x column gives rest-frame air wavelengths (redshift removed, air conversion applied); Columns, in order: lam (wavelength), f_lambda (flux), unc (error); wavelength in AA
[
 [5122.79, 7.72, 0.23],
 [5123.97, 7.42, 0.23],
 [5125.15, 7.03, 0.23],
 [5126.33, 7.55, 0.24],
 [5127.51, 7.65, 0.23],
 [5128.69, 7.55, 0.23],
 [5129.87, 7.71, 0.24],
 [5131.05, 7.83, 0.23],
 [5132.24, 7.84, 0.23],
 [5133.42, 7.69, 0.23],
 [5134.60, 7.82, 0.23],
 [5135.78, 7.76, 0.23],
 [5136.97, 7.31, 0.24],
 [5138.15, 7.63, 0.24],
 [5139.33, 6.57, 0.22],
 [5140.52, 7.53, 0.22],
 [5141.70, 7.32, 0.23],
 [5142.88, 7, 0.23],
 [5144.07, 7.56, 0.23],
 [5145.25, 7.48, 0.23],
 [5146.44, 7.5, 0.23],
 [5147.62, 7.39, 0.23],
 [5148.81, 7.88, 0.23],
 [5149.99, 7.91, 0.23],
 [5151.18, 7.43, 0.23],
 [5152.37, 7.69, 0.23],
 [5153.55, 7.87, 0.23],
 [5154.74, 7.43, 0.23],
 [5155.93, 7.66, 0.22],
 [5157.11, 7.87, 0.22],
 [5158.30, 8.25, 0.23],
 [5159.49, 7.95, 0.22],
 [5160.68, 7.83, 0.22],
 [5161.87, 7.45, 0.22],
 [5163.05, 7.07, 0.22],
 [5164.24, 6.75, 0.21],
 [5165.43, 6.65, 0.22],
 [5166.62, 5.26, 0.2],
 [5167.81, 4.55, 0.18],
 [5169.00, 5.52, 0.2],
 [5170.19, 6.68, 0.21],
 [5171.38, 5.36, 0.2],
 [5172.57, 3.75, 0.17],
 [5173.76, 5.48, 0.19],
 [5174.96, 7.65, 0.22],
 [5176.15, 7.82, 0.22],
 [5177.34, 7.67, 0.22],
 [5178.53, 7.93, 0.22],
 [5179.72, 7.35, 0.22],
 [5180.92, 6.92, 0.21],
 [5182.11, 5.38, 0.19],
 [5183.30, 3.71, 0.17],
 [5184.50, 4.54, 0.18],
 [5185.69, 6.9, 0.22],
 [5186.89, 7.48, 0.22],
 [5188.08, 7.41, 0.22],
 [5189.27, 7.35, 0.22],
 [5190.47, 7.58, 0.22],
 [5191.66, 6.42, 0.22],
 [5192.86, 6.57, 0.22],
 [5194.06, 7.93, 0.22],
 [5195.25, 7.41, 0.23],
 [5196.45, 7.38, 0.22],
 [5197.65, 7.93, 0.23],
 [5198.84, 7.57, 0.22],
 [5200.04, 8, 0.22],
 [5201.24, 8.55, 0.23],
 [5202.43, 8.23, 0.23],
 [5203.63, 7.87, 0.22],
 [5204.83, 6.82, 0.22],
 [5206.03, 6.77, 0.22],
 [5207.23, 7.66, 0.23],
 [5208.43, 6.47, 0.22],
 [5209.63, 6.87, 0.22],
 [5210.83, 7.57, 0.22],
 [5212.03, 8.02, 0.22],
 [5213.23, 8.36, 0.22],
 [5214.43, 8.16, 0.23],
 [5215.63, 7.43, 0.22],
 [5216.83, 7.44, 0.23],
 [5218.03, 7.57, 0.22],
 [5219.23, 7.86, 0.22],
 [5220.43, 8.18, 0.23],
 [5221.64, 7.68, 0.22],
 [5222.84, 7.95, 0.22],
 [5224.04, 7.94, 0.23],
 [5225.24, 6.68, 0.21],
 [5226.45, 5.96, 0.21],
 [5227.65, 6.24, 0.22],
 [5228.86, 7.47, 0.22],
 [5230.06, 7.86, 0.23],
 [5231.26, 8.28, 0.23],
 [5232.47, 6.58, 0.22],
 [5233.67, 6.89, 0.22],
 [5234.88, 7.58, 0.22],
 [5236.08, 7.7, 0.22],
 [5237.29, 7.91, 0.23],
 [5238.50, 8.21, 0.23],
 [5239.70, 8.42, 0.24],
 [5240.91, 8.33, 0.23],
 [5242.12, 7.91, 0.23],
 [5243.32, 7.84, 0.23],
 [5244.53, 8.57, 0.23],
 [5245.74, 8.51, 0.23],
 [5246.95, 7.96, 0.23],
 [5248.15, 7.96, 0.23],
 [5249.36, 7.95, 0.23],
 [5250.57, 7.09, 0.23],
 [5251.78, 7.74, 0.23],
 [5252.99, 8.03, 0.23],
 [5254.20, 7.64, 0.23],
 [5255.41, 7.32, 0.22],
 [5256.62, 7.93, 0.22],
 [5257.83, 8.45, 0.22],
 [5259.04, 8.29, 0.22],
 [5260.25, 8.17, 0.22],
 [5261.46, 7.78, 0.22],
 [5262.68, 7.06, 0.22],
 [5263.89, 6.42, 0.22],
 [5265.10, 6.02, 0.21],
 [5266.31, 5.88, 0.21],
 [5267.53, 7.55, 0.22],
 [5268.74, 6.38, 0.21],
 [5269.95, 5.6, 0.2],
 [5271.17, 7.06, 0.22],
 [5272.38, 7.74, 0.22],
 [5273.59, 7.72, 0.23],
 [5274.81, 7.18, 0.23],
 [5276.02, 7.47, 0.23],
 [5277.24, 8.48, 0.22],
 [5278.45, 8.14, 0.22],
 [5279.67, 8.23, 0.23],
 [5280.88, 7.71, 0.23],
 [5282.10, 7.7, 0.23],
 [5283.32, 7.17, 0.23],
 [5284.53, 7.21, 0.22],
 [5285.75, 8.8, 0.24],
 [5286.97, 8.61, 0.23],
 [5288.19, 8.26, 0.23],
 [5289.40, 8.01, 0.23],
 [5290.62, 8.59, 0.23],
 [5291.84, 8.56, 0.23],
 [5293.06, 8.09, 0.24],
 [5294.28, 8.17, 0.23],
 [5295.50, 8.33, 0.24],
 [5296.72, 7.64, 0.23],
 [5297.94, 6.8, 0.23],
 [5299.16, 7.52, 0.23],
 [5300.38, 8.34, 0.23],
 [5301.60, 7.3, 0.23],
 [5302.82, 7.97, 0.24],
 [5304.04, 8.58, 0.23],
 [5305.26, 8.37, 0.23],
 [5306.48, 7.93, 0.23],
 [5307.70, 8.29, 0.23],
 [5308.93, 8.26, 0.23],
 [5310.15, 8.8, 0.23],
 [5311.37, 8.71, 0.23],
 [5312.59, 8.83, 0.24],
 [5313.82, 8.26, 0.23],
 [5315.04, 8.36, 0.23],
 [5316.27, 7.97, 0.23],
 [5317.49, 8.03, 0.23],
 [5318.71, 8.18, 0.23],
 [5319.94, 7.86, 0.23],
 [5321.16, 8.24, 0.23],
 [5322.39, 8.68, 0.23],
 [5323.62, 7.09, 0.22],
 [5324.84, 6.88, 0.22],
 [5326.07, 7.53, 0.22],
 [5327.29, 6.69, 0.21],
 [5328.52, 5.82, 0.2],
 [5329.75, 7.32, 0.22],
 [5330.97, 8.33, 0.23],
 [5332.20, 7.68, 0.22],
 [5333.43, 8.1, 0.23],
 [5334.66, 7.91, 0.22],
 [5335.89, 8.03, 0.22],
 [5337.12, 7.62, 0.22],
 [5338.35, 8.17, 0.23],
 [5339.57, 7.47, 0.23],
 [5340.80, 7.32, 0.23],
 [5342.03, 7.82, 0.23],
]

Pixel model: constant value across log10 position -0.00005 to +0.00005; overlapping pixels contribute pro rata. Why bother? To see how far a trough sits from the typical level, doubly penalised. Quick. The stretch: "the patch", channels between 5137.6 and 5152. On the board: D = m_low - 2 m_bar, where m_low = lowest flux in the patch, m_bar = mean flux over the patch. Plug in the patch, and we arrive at -8.3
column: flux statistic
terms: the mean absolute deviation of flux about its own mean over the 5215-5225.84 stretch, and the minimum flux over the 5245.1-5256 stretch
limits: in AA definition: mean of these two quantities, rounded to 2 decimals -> 3.70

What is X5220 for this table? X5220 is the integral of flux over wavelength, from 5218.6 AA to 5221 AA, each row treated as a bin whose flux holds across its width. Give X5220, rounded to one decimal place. 19.3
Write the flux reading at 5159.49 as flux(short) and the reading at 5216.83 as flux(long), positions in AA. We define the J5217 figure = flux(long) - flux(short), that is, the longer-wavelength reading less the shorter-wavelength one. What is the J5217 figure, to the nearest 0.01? -0.51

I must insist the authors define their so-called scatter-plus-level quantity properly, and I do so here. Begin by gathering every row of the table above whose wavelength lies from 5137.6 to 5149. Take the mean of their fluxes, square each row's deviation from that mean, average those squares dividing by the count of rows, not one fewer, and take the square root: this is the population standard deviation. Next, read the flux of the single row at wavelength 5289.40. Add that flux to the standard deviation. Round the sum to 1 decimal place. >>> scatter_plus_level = 8.4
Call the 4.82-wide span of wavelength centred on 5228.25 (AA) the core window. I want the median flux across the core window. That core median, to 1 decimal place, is 6.9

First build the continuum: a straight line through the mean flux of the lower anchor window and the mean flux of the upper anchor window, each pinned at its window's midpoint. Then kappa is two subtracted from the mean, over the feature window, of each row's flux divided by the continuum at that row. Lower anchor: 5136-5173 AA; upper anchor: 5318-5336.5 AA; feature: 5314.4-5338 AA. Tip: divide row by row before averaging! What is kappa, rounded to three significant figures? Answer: -0.989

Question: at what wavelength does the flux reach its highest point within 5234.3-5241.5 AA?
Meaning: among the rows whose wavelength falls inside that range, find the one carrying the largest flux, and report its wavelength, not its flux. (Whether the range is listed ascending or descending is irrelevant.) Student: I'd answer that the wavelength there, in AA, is 5239.70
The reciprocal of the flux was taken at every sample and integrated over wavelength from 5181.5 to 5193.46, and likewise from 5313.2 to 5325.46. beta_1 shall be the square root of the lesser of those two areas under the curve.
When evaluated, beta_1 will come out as 1.24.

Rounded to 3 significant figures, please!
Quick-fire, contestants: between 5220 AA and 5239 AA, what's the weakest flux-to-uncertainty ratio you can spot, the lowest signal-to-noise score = 28.4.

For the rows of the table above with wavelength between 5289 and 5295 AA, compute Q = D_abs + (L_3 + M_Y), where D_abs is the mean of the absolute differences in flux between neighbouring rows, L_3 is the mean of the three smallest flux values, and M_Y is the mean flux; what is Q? 16.7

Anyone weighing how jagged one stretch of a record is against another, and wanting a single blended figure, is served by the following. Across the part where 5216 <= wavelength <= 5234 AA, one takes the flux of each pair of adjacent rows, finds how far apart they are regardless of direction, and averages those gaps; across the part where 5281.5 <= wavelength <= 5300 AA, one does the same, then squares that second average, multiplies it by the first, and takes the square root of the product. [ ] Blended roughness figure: 0.35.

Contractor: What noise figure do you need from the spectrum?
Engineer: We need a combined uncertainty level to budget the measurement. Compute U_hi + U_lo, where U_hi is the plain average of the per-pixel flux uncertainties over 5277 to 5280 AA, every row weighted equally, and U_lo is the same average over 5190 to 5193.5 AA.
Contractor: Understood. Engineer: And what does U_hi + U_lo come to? 0.443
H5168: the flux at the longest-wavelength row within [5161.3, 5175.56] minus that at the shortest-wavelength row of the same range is 0.2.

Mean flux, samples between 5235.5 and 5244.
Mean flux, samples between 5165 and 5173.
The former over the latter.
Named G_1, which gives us 1.49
